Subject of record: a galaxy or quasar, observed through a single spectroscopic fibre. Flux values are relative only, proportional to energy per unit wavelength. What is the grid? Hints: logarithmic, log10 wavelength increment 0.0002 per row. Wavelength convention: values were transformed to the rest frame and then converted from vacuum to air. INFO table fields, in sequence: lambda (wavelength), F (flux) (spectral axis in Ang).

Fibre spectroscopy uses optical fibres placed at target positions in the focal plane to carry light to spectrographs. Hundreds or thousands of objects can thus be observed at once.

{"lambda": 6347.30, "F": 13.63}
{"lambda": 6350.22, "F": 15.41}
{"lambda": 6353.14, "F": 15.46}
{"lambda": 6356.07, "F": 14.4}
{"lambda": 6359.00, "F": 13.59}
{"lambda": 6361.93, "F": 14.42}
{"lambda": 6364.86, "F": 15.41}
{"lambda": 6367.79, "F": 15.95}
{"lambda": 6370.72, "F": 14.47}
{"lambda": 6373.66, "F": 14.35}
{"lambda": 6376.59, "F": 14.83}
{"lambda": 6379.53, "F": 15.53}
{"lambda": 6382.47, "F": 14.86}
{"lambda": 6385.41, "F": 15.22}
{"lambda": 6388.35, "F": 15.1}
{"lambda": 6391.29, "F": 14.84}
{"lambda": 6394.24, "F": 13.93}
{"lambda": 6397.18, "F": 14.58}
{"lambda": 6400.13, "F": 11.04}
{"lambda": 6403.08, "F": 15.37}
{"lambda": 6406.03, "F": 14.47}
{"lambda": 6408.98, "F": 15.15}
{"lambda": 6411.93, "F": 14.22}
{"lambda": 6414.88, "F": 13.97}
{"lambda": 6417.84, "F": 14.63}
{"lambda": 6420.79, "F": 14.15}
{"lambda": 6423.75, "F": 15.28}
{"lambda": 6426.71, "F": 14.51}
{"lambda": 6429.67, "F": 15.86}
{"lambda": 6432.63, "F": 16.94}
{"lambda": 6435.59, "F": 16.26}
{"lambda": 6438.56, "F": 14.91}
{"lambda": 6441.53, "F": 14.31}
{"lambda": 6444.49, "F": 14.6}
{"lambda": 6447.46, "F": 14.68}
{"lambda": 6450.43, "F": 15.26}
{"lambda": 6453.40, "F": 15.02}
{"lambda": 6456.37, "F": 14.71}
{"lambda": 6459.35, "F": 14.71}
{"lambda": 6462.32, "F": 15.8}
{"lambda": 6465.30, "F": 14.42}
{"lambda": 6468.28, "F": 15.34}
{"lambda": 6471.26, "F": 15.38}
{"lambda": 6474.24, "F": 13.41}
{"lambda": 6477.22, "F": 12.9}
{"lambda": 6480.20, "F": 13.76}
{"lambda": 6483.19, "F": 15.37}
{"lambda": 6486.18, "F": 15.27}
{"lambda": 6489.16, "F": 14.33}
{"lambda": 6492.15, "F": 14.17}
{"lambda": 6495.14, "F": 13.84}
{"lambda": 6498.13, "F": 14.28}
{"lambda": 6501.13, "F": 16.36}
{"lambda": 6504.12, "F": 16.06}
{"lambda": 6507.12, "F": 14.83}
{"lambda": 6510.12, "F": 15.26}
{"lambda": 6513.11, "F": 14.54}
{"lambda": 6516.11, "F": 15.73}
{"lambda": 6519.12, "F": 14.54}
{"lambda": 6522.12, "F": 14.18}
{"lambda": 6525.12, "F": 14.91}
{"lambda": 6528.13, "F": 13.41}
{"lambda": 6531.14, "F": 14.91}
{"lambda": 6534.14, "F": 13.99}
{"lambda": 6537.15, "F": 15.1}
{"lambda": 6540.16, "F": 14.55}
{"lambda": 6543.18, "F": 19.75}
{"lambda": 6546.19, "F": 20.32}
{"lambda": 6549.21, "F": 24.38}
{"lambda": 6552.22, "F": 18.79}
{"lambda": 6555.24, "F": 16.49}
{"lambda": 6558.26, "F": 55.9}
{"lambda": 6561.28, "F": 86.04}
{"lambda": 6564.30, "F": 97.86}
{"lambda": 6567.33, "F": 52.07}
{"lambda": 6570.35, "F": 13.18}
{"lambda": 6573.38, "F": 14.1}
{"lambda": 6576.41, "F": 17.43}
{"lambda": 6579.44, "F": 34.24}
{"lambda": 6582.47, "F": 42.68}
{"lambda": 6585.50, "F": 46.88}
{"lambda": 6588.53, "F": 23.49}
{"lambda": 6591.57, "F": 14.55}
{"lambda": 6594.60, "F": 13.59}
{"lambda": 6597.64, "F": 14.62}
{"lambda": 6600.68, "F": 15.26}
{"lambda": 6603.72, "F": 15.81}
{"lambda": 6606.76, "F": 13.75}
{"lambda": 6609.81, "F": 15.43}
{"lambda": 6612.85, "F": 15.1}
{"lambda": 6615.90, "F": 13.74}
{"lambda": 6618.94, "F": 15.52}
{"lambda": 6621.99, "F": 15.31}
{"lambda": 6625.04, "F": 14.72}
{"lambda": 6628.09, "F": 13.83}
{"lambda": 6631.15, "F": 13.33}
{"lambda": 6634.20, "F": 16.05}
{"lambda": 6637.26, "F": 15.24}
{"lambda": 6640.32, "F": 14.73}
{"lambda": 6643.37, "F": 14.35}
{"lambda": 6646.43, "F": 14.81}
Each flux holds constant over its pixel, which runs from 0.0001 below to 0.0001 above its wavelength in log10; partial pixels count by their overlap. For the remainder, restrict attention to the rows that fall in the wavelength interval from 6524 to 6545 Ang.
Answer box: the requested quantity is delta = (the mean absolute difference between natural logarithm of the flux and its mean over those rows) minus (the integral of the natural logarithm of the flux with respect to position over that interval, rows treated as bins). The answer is -57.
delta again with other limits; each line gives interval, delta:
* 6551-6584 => -114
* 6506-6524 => -49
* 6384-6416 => -85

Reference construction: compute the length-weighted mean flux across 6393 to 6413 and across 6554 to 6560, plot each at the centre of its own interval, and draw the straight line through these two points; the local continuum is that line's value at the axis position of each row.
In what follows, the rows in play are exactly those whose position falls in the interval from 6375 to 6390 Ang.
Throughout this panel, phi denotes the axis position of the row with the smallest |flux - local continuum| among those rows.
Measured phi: 6388.35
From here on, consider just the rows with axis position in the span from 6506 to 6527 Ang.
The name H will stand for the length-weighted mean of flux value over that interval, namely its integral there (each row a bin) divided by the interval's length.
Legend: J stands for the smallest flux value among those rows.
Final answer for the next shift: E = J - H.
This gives -0.7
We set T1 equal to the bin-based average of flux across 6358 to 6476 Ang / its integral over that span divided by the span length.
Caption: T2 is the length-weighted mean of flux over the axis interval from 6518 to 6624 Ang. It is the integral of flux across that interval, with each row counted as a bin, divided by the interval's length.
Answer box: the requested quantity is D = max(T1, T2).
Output 24.6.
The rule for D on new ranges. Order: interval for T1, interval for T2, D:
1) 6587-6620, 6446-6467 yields 15.5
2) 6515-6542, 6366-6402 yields 14.6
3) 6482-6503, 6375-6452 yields 14.8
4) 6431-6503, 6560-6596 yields 37.8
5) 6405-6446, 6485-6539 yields 15.0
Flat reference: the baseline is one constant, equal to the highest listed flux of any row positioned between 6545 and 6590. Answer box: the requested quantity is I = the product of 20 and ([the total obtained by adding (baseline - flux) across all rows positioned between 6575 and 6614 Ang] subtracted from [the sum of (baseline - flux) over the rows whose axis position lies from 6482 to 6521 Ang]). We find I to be 1765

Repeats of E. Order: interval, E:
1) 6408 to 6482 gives -1.9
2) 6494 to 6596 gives -11.9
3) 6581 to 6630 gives -5.3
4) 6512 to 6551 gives -2.8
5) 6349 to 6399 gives -1.2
